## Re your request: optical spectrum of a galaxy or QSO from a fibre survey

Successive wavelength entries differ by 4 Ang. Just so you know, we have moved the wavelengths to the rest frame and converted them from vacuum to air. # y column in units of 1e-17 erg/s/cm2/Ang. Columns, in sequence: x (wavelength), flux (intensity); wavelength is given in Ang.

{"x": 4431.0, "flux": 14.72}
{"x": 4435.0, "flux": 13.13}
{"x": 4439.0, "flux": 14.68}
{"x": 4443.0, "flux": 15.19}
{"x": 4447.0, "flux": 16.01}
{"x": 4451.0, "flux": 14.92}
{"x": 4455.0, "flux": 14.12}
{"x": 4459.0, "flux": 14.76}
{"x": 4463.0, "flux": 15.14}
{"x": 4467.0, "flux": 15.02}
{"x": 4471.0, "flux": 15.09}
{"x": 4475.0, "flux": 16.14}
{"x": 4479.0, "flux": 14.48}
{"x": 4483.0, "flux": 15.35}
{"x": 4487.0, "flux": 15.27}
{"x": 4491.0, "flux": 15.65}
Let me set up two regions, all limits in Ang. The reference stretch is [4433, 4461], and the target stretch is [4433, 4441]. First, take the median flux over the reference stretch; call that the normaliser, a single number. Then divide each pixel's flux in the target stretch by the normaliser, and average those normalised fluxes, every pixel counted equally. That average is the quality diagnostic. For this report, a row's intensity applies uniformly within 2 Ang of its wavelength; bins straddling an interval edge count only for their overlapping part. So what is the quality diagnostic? 0.942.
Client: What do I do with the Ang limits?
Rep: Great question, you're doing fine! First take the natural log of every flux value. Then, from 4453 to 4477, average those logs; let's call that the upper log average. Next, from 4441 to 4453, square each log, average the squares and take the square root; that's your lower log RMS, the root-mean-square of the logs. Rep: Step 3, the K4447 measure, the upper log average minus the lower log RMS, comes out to -0.022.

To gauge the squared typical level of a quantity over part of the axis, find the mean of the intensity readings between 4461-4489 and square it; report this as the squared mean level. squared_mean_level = 231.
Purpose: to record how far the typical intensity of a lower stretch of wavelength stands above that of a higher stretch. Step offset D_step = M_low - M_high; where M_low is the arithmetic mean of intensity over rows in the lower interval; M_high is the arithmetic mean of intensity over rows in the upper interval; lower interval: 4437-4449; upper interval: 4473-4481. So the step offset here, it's 0.0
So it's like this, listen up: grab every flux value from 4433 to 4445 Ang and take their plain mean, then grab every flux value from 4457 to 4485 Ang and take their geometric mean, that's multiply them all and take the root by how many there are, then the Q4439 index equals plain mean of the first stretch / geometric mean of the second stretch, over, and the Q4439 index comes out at 0.95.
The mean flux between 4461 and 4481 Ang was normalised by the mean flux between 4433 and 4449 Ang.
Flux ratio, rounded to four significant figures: 1.029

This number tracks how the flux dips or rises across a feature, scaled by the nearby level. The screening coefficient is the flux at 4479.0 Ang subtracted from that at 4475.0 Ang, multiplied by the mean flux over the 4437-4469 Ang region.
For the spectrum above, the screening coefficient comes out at 25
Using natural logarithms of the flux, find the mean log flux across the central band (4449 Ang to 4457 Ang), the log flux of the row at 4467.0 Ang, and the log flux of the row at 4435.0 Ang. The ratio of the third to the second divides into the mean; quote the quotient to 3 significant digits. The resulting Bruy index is 2.81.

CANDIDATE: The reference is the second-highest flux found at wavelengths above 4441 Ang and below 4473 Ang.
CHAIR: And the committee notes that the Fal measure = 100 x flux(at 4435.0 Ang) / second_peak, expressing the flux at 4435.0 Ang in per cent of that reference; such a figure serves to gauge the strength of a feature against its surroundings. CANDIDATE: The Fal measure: 86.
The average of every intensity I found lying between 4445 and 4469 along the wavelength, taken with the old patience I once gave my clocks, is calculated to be 15.0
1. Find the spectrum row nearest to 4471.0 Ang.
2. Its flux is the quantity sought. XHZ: 15.09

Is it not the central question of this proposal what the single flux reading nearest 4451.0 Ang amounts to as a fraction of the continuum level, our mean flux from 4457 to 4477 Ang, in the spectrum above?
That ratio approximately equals 0.98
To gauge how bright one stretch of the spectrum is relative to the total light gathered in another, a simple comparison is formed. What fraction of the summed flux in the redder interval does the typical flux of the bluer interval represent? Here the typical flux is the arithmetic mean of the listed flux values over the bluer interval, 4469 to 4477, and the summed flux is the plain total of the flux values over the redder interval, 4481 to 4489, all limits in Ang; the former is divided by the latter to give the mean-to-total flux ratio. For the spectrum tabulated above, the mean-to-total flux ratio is 0.51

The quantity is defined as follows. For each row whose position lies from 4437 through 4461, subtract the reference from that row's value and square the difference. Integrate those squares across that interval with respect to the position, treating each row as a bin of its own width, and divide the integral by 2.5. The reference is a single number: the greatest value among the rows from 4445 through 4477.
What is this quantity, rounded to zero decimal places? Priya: 17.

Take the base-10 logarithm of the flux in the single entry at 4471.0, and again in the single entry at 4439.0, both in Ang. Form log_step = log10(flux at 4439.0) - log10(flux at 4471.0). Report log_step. -0.012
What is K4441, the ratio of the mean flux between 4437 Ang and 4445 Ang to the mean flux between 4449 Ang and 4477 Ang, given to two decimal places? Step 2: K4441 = 0.99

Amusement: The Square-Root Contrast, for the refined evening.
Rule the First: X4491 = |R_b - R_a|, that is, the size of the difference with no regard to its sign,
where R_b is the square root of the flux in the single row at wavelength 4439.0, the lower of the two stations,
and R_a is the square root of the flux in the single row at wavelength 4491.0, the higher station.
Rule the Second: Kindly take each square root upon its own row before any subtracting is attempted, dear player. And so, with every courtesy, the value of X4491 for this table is 0.12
